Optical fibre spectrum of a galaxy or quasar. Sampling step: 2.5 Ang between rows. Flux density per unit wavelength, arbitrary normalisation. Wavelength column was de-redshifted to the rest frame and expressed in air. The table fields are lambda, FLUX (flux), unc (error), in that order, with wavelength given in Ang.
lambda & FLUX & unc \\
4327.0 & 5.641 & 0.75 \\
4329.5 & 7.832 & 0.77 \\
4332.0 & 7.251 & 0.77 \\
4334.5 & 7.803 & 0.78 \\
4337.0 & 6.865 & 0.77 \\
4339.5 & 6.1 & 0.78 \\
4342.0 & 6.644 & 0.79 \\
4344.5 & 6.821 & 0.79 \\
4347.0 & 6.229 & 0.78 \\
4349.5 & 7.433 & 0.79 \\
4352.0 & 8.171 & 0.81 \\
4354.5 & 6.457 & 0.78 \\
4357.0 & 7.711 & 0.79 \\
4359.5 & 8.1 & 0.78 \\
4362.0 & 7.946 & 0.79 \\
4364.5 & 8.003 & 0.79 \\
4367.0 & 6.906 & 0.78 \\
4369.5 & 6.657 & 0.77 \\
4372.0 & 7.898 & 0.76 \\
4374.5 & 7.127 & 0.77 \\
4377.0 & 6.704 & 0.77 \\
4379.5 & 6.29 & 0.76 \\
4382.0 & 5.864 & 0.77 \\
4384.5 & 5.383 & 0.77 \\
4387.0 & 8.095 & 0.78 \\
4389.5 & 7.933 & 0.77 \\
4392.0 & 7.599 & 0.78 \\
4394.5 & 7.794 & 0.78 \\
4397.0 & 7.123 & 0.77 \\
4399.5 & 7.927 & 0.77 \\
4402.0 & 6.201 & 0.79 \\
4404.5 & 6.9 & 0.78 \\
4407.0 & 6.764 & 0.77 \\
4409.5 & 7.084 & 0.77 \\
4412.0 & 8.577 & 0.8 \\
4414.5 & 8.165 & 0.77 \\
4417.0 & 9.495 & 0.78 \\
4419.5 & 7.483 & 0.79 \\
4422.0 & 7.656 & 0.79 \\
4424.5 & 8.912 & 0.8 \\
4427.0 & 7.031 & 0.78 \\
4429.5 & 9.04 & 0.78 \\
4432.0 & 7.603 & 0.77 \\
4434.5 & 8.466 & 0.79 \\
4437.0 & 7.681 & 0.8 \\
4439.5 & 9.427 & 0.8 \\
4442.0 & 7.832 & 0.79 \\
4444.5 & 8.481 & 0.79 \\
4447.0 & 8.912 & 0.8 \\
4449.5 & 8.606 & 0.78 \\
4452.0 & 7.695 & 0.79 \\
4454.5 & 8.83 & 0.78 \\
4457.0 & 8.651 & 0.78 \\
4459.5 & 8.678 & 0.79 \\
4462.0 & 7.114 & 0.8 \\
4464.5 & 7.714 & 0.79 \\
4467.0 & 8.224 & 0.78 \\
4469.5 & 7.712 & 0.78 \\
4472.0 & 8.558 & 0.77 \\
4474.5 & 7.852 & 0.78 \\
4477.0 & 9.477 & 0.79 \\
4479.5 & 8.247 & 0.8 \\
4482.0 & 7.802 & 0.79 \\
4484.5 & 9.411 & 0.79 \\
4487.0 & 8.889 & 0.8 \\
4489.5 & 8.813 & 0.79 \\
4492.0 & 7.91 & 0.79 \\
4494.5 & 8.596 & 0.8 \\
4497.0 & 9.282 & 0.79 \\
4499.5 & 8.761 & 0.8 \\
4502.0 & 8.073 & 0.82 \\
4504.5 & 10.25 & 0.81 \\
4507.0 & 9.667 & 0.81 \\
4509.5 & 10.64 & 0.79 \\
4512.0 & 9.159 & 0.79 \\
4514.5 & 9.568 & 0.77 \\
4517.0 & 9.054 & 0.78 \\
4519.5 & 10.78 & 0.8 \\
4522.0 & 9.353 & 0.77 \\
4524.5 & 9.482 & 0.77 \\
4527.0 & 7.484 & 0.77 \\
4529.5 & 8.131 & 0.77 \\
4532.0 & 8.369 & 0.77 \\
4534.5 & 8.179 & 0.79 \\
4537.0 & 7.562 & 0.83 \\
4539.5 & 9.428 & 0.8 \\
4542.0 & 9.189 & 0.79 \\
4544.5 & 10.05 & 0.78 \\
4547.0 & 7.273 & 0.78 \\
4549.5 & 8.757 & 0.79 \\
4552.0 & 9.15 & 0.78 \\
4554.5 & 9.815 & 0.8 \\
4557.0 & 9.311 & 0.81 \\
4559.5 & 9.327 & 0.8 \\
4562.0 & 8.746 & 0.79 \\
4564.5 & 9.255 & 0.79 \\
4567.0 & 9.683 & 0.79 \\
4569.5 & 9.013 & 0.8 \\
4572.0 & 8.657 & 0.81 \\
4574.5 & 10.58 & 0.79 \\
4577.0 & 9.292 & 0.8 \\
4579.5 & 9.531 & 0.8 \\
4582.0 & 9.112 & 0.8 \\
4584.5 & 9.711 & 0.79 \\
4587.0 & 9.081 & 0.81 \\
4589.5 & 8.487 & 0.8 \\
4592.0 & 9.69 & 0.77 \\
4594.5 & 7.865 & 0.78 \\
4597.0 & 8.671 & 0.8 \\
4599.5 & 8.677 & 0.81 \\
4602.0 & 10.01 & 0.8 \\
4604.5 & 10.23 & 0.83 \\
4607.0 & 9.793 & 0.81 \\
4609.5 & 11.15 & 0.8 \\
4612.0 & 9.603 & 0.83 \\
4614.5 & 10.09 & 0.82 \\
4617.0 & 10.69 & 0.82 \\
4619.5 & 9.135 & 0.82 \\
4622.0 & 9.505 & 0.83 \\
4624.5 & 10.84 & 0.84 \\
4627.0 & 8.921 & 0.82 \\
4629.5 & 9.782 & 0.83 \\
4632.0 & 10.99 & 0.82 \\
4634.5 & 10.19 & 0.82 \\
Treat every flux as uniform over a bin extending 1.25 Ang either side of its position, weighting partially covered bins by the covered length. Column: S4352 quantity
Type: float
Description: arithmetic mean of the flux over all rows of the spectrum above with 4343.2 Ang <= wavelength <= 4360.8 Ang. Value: 7.3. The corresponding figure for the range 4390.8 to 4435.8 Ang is 7.8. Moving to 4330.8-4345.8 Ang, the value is 6.9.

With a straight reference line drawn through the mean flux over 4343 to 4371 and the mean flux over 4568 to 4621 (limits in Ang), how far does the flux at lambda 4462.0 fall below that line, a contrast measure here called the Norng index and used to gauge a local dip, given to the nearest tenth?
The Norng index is 1.2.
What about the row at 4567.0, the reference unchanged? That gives -0.5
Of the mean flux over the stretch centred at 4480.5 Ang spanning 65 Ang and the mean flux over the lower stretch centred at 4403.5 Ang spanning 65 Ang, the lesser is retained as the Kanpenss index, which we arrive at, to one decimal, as 7.5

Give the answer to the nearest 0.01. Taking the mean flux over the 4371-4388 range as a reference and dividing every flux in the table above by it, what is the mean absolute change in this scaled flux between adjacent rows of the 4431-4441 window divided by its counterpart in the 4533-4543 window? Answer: 1.25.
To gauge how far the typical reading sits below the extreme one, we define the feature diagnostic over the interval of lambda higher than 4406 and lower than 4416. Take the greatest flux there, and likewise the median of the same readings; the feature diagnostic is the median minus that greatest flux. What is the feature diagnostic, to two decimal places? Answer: -0.95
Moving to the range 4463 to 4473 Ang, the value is -0.59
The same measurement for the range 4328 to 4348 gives -0.99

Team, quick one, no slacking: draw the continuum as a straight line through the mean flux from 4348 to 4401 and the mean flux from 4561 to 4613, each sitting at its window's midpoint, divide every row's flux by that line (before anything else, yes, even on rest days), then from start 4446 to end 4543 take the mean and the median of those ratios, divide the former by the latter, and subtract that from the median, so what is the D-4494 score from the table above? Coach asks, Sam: 0.05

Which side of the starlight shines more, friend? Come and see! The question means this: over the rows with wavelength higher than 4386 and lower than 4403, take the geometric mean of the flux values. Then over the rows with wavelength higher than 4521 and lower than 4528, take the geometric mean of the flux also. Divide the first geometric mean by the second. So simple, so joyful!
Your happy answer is 0.86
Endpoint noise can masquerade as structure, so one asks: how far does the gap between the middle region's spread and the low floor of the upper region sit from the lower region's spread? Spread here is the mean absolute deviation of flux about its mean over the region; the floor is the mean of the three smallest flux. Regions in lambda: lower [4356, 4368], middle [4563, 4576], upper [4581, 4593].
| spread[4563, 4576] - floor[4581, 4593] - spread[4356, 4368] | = 8.68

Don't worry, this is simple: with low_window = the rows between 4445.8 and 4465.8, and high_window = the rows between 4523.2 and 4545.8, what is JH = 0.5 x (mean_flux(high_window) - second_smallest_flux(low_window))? 0.48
